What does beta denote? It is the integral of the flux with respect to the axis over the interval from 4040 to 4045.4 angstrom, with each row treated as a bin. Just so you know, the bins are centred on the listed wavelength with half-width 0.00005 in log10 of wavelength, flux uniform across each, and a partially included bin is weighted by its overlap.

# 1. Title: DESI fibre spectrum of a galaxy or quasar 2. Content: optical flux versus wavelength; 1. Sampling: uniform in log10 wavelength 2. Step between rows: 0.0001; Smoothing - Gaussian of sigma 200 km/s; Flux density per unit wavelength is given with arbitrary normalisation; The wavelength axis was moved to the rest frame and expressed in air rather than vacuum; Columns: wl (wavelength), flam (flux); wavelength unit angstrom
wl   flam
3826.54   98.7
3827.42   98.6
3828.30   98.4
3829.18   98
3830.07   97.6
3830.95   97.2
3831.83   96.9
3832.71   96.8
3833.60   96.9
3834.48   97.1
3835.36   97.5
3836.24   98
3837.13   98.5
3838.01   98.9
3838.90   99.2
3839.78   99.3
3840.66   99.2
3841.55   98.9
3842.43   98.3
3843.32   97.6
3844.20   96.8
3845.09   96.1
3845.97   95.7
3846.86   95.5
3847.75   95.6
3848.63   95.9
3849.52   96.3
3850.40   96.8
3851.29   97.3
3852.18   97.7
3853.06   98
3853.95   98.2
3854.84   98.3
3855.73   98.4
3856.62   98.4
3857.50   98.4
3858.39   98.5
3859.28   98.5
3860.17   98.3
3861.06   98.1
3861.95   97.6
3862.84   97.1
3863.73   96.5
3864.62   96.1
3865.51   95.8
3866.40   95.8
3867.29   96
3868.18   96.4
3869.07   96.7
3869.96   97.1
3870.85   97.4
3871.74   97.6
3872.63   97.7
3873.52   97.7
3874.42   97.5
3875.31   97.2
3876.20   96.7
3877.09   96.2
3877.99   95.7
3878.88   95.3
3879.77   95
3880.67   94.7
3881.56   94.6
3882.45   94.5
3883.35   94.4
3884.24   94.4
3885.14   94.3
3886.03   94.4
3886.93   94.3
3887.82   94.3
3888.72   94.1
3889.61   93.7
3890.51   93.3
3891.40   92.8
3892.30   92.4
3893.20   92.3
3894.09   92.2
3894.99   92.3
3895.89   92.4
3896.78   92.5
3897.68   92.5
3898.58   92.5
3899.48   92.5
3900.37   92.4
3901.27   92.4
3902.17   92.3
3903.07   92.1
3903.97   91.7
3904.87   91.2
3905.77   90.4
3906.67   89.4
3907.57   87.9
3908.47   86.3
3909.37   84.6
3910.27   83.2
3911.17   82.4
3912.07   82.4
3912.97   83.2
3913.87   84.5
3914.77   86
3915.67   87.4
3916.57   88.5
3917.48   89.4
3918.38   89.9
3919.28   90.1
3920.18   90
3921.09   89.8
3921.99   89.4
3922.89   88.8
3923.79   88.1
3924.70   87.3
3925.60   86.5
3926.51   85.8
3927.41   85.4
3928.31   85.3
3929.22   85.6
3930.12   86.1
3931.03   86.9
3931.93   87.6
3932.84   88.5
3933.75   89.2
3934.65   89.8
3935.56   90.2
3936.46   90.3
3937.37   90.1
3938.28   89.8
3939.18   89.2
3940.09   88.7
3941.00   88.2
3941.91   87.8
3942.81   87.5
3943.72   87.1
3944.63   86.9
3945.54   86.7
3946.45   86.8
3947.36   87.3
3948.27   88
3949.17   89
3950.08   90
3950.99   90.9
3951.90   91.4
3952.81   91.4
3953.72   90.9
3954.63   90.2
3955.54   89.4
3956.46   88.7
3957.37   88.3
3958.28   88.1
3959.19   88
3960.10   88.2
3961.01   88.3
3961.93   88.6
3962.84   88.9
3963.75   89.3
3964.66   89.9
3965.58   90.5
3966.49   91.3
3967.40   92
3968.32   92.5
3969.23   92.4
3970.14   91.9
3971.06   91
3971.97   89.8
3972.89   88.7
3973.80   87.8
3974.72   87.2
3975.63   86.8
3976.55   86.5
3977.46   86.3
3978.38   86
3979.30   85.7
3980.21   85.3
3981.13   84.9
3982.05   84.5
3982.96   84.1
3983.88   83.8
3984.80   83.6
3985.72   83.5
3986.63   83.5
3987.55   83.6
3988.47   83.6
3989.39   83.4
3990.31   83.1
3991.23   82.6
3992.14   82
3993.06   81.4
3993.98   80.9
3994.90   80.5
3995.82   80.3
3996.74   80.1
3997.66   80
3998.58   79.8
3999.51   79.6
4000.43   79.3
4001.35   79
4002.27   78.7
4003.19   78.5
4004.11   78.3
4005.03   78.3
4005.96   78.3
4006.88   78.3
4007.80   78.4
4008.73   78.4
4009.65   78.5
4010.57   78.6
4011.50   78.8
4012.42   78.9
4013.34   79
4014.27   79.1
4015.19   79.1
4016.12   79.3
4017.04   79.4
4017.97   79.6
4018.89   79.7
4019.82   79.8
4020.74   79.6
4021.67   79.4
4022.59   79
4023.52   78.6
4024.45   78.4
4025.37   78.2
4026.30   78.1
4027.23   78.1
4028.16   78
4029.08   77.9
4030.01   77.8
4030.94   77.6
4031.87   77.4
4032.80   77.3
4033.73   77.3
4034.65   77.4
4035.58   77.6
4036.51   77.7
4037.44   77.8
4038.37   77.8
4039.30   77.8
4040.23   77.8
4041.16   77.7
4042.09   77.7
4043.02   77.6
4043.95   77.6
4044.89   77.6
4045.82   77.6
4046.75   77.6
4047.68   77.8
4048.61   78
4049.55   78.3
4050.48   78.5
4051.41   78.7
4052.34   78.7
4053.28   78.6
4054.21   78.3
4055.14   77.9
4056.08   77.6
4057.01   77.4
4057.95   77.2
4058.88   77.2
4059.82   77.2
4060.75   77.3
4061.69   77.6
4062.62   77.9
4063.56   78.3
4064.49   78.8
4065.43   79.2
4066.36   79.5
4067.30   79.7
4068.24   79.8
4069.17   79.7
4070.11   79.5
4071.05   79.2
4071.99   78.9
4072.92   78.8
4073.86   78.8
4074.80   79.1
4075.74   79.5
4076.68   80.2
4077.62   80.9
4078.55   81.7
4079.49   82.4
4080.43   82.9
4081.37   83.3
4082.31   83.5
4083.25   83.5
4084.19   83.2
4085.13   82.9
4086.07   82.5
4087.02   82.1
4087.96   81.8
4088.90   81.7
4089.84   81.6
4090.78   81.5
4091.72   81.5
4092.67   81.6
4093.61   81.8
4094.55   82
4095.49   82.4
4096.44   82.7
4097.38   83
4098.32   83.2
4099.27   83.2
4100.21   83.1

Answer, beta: 419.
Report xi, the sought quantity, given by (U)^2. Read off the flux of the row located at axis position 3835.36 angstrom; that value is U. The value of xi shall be 9506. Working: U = 97.5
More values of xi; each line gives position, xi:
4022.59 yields 6241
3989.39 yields 6956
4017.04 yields 6304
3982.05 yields 7140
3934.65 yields 8064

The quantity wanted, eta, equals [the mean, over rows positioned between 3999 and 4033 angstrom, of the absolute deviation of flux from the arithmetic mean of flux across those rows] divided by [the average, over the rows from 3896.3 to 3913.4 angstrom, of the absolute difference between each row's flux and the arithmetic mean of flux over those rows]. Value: 0.2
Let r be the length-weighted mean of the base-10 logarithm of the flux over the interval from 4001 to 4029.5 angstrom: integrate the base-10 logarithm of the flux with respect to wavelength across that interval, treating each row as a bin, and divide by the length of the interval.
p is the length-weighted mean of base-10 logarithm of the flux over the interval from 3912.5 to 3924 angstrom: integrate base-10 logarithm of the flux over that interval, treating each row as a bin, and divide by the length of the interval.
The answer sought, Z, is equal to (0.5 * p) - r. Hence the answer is -0.92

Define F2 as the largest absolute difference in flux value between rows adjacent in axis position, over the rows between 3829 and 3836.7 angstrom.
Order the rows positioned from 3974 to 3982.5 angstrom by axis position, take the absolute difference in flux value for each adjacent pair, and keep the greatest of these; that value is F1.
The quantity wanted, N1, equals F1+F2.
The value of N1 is 0.90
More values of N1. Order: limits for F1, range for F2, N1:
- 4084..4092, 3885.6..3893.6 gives 0.90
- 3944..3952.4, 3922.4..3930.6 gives 1.80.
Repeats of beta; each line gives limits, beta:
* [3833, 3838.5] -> 537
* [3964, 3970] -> 549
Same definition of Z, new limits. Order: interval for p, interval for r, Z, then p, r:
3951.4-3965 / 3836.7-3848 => -1.01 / 1.951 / 1.99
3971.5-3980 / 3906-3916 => -0.96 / 1.941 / 1.93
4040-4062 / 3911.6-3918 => -0.99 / 1.891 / 1.93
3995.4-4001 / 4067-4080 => -0.95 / 1.900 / 1.90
